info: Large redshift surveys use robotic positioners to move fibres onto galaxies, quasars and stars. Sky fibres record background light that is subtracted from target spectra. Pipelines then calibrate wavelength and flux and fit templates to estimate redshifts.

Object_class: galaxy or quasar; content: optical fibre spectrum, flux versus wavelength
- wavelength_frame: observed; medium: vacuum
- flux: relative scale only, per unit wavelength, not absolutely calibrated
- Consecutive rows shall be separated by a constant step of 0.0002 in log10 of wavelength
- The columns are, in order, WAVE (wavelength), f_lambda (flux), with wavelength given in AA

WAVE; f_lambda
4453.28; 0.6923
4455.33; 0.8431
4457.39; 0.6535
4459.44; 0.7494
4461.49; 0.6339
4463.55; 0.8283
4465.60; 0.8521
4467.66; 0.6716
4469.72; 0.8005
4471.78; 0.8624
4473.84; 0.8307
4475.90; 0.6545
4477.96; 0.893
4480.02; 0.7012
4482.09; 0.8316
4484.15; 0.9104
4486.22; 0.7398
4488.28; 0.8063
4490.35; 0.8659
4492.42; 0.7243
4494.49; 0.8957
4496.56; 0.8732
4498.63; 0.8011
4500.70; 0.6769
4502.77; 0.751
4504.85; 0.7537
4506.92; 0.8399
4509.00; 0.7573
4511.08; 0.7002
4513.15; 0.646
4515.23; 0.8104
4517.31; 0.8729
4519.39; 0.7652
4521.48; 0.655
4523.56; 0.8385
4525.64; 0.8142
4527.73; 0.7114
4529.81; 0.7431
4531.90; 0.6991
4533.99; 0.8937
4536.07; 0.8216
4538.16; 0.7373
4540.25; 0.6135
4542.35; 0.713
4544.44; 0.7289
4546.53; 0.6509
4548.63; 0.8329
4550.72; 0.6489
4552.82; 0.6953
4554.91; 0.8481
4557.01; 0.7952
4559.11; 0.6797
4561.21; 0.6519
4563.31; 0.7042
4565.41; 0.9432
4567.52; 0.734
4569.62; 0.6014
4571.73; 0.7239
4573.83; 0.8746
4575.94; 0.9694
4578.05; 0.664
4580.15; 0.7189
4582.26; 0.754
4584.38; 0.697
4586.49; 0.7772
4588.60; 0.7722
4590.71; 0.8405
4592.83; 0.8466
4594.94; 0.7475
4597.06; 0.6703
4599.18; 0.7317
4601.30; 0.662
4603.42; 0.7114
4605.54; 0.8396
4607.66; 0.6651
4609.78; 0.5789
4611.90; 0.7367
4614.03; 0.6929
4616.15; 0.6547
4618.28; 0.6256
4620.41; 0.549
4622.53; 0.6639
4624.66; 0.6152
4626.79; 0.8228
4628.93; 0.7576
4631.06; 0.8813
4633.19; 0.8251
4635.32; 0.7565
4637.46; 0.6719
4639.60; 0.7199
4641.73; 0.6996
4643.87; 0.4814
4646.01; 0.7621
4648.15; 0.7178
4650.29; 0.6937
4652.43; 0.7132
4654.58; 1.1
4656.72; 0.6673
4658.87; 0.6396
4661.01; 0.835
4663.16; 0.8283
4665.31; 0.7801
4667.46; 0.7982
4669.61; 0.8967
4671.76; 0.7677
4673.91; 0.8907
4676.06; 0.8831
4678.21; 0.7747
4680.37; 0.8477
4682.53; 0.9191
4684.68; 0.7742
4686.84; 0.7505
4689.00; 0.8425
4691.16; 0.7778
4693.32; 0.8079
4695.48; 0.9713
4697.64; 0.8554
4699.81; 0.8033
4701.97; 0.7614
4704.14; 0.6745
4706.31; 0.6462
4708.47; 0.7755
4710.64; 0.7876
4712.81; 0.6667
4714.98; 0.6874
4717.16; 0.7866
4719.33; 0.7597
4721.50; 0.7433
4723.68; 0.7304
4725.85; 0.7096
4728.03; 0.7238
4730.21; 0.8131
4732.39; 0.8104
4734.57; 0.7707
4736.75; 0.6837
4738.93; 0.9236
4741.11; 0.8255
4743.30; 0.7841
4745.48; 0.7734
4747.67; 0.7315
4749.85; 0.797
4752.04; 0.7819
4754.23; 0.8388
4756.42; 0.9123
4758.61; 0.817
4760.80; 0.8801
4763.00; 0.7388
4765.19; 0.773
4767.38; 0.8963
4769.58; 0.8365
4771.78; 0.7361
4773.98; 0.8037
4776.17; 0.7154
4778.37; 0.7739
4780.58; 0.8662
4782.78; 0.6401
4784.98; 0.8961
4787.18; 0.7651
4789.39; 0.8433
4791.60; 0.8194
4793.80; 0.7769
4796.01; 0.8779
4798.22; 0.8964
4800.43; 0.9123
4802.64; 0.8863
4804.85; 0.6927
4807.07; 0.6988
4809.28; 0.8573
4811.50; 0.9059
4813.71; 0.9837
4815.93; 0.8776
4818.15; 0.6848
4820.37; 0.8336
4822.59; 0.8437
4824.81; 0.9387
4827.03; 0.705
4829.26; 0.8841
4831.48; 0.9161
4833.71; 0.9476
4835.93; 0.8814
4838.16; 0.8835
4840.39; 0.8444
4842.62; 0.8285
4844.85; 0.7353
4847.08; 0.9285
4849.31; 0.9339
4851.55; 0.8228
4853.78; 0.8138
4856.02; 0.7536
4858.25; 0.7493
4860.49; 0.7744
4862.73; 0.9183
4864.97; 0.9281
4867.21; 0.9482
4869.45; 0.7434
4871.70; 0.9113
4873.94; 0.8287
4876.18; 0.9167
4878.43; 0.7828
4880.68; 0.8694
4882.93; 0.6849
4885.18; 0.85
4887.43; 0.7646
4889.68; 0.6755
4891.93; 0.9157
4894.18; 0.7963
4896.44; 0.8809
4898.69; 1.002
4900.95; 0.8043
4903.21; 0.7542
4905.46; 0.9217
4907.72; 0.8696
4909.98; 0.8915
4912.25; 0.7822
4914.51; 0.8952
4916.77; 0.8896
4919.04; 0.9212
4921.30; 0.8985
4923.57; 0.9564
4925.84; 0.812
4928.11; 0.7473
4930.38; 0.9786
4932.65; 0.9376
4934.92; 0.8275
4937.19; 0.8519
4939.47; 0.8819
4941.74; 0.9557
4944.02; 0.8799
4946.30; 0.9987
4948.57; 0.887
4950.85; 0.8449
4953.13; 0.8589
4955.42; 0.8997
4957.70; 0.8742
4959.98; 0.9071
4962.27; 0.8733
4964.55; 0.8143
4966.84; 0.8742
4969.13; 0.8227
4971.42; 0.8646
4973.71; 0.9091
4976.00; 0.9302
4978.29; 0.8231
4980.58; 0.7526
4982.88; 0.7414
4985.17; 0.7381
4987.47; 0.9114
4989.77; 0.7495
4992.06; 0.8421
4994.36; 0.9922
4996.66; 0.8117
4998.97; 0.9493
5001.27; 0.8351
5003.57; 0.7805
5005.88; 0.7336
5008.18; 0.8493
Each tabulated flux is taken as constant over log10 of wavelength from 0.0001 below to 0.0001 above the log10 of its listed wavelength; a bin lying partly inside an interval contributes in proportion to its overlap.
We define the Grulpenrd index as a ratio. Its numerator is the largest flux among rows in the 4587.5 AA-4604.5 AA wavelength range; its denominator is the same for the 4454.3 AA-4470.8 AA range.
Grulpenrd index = 0.99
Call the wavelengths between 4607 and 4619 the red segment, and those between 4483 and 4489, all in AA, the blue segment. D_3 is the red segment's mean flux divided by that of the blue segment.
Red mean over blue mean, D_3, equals 0.80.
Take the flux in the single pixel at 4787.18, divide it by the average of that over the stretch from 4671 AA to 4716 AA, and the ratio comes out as 0.96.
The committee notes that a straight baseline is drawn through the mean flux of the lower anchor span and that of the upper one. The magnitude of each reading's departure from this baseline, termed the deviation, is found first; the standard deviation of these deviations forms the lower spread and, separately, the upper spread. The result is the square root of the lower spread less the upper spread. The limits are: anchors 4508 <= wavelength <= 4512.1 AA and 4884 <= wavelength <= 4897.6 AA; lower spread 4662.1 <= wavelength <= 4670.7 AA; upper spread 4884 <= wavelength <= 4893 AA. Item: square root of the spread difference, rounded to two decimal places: 0.06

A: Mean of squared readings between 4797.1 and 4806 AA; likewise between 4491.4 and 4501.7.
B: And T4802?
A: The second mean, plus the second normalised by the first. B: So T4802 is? 1.52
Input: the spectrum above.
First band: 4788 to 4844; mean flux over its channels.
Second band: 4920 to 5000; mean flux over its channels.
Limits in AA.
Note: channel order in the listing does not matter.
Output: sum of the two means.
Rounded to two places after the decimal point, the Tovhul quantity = 1.72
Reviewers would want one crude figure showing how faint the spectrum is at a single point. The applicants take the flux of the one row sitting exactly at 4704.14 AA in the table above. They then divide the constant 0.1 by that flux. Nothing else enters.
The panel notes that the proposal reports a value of 0.148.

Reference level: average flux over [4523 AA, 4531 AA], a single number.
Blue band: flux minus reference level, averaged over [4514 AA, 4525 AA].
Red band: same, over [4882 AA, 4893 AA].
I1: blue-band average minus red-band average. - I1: 0.01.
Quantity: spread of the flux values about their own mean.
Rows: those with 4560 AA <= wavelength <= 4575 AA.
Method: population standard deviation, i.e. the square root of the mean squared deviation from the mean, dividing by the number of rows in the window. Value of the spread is 0.112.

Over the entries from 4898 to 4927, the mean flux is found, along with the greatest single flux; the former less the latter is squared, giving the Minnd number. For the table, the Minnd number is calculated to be 0.016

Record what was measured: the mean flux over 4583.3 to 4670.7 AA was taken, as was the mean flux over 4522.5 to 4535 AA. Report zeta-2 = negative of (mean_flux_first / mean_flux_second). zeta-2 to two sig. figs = -0.94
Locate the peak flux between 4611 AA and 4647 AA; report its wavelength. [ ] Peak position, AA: 4631.06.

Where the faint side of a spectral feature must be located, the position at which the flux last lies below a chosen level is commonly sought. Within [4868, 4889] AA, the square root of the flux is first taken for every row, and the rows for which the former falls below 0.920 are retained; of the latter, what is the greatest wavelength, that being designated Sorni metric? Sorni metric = 4887.43 AA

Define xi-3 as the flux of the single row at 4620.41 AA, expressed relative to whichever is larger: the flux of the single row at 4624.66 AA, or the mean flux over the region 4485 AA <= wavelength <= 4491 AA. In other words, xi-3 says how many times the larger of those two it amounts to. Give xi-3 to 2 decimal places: 0.68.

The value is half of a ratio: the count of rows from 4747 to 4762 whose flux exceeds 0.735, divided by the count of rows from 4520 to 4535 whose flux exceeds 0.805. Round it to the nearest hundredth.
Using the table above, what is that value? 1.00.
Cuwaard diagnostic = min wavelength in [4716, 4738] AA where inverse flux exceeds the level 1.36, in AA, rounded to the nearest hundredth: 4723.68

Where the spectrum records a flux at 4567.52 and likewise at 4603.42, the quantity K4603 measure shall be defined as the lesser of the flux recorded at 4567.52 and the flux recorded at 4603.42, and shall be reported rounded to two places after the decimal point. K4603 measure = 0.71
